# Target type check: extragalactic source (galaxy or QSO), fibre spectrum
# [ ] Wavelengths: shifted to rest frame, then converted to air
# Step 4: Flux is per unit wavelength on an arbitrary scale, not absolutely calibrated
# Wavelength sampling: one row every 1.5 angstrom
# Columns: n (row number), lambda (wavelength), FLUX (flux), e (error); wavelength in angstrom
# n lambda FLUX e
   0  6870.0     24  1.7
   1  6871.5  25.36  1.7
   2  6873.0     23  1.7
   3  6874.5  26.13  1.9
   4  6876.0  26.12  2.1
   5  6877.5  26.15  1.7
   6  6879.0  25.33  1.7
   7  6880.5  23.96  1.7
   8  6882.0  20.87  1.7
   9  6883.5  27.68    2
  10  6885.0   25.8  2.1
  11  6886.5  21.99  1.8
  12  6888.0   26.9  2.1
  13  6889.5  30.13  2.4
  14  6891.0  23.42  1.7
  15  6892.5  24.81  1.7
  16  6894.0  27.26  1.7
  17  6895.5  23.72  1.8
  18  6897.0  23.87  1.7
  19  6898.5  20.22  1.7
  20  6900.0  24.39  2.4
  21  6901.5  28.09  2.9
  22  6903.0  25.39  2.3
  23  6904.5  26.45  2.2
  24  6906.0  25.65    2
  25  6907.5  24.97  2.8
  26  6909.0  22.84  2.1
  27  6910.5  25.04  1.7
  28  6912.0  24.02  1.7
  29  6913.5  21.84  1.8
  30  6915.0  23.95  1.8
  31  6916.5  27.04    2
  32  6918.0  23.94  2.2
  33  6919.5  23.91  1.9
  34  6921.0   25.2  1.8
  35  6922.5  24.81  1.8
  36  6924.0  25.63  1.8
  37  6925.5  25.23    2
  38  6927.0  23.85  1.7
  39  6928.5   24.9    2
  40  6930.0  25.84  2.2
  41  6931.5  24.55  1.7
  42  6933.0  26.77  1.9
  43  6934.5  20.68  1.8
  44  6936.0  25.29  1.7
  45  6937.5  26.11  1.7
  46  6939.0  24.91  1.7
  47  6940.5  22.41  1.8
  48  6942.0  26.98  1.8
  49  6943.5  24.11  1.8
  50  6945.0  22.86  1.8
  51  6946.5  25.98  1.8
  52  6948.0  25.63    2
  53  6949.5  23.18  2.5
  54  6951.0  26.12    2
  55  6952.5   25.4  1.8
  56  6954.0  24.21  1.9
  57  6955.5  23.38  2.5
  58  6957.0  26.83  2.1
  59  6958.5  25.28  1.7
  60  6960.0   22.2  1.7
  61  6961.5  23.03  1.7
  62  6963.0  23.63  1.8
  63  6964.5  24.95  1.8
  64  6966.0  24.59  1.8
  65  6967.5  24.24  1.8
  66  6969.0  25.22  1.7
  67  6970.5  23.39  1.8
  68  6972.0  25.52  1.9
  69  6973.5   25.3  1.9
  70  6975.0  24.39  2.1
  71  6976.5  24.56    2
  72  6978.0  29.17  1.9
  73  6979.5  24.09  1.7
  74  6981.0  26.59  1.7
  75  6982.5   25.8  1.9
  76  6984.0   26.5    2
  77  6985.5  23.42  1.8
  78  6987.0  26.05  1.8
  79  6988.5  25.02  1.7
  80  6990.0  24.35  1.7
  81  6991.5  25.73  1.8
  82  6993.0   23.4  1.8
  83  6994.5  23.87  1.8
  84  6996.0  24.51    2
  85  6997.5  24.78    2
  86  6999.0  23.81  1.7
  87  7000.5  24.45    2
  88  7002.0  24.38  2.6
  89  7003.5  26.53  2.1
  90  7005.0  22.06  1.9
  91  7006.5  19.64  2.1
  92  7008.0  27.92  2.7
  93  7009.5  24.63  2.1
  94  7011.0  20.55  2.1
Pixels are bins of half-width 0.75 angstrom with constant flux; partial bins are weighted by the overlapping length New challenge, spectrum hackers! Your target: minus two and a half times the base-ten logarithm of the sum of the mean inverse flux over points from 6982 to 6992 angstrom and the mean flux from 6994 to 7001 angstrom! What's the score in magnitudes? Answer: -3.47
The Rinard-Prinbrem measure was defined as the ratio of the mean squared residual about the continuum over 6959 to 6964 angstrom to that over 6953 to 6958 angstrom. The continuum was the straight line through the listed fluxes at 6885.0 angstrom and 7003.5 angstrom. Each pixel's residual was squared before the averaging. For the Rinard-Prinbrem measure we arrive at 2.7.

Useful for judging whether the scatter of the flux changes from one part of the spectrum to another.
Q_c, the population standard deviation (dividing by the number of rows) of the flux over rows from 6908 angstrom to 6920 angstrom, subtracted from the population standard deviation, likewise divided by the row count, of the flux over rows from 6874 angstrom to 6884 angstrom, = 0.61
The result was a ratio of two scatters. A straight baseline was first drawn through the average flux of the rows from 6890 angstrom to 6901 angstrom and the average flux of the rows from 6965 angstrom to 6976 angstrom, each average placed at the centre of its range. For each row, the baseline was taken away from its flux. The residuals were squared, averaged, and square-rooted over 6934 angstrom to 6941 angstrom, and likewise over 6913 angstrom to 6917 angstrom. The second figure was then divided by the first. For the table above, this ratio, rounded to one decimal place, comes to 1.0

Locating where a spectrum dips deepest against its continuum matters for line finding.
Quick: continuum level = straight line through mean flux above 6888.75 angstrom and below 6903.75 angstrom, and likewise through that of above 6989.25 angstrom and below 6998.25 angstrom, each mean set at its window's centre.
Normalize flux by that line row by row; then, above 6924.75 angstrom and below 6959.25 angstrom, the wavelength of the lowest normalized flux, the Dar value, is 6934.5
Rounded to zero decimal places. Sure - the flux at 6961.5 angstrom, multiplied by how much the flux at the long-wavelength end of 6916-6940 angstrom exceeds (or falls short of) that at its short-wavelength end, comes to -49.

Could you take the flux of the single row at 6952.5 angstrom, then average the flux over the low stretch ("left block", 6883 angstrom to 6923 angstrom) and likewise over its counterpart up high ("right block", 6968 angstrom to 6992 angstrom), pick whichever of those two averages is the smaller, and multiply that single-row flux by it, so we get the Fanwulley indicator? 633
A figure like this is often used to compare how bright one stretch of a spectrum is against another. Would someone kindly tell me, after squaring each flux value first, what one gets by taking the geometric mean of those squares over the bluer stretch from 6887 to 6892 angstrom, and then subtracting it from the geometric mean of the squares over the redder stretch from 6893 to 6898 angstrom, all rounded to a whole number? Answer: -92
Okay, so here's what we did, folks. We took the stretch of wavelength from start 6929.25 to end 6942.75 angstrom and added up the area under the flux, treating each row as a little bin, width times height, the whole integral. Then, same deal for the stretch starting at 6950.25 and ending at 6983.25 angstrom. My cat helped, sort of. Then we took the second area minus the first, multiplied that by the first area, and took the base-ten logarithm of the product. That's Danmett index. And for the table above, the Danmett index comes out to 5.2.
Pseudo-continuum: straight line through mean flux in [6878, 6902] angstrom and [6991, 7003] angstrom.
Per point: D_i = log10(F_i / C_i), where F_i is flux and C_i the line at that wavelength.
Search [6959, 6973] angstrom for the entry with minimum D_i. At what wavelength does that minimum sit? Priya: 6960.0 angstrom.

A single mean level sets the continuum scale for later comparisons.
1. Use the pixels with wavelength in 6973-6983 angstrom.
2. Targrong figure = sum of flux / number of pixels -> 25.7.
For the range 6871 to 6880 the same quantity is 25.3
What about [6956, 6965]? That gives 24.3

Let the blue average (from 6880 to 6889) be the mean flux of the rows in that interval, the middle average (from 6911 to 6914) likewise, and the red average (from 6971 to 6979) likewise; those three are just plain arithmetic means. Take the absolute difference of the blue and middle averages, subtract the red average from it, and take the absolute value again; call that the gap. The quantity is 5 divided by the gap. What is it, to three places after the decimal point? 0.207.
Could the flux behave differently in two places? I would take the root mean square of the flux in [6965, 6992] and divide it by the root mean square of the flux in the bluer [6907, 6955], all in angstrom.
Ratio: 1.02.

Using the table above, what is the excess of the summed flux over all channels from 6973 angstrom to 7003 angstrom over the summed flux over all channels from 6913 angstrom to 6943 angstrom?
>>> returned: 6.3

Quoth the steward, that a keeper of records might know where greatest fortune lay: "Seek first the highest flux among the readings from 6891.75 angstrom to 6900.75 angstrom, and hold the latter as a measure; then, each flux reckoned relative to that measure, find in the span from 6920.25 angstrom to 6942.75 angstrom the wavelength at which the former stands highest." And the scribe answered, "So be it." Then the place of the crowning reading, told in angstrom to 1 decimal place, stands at 6942.0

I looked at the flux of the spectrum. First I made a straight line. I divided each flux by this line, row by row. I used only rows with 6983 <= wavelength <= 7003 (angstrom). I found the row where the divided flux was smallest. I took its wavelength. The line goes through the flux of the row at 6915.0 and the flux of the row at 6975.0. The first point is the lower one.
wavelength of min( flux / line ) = 6993.0 angstrom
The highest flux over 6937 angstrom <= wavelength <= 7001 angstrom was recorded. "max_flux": 29.17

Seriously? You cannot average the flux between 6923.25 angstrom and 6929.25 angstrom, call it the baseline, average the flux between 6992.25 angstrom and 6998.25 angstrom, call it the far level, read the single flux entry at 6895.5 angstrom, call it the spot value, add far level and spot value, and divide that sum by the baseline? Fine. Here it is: 1.92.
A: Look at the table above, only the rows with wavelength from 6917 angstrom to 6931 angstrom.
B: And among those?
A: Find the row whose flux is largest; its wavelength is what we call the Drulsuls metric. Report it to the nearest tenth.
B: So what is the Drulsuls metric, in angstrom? 6930.0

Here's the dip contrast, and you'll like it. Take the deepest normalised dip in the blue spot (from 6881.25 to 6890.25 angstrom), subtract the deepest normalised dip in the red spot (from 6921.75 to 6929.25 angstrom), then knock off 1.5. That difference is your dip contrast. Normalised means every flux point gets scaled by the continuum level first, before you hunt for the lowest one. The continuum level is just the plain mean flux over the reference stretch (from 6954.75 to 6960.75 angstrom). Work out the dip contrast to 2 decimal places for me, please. -1.62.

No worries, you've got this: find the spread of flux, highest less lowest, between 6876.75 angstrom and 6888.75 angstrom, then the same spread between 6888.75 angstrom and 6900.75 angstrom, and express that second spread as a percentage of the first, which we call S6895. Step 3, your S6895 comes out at 146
